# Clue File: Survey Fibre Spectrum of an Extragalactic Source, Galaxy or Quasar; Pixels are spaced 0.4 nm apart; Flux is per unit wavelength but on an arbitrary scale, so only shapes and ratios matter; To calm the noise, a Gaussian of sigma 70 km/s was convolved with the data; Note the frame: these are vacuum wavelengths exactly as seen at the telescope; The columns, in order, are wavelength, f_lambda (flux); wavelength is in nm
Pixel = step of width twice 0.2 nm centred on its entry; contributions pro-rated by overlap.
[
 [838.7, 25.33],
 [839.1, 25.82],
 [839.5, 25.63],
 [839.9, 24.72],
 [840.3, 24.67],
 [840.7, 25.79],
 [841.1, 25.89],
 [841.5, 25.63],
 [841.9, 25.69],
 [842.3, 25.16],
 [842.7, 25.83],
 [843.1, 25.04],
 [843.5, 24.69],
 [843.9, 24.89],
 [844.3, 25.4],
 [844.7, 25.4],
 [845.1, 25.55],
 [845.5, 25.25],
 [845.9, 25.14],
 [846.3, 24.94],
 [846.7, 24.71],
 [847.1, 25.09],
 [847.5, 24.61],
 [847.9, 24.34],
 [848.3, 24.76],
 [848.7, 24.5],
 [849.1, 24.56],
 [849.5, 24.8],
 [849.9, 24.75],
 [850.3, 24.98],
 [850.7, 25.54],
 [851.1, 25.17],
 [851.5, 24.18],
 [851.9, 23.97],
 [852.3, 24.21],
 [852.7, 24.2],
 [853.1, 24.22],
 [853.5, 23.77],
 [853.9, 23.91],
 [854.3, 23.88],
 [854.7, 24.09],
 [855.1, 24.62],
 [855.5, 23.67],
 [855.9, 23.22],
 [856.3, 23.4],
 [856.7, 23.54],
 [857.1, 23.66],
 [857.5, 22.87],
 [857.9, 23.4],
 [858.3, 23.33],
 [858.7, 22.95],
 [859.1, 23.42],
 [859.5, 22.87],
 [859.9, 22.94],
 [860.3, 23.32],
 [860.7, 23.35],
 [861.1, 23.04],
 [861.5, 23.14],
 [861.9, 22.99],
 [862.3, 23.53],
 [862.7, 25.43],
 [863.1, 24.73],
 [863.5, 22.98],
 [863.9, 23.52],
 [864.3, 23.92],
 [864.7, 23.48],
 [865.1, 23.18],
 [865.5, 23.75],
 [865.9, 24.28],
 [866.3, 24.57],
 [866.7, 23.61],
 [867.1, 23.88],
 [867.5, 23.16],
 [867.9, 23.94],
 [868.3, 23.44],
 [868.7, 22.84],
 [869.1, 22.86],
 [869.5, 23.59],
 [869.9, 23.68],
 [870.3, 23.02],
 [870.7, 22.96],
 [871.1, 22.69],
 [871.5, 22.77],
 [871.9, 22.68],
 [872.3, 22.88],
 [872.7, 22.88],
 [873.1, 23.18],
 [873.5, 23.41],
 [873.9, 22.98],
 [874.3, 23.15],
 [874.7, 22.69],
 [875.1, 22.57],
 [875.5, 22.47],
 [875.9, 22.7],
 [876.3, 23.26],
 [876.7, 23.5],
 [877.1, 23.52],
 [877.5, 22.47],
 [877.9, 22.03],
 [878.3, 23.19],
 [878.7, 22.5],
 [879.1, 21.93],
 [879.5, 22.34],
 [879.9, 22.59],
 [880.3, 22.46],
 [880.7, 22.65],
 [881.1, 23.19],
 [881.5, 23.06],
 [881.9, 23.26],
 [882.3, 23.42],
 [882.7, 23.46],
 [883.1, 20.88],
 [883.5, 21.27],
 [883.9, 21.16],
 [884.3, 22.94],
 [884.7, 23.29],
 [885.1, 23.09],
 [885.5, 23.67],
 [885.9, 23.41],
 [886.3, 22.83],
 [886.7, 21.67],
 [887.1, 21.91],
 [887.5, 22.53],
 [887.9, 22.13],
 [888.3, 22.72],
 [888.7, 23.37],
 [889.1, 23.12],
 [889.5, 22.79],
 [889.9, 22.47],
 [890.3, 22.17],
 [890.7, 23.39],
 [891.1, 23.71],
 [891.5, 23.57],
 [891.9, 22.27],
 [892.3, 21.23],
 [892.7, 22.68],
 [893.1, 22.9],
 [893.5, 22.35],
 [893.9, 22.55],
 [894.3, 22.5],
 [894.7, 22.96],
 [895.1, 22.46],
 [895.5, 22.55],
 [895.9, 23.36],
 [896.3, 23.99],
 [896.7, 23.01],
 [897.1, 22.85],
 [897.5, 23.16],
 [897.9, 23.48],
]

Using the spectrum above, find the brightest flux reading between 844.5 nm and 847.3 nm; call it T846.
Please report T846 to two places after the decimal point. 25.55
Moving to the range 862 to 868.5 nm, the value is 25.43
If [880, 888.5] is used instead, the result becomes 23.67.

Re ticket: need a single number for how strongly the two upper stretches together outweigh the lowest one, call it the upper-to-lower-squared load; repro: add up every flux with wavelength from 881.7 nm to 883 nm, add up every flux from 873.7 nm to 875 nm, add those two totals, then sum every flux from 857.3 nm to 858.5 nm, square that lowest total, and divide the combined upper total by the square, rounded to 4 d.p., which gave 0.0287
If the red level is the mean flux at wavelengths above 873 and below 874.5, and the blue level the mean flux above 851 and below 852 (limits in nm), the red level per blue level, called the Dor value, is 0.95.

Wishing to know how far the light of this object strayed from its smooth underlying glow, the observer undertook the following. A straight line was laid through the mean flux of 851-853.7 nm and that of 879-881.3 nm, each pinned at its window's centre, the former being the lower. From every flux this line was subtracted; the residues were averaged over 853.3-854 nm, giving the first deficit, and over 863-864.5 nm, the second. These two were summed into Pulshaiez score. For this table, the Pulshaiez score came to -0.1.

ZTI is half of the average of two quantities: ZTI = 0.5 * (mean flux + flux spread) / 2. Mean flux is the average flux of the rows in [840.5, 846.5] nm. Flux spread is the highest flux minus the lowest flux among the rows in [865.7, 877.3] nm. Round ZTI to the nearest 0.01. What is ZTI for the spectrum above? 6.86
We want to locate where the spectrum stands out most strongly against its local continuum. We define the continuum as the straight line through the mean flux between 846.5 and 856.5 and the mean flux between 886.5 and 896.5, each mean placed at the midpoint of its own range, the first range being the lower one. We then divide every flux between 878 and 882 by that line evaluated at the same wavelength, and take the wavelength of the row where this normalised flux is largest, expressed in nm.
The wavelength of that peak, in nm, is 881.9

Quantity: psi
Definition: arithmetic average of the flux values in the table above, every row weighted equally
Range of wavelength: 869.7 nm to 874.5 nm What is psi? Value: 23.0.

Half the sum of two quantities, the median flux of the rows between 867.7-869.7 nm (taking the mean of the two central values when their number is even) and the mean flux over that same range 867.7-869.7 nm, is 23.4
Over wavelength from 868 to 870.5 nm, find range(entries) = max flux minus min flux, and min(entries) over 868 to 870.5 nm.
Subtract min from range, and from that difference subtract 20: -42.0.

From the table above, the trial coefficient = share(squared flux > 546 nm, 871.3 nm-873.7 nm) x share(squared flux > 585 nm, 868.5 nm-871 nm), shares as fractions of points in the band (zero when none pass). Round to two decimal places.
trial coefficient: 0.00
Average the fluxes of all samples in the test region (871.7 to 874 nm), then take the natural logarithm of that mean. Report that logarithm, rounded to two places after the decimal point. 3.14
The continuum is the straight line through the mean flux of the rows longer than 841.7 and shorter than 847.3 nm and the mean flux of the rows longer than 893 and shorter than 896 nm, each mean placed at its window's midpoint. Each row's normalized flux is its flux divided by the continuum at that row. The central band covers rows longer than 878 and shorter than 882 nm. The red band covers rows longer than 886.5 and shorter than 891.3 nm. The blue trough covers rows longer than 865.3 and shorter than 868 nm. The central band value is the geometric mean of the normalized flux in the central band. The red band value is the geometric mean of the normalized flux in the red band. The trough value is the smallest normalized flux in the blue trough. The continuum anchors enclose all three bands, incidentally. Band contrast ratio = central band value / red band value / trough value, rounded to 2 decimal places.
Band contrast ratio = 1.02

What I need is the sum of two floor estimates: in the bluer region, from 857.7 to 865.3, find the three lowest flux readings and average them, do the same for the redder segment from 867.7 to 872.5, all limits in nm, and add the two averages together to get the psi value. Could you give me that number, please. 45.63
